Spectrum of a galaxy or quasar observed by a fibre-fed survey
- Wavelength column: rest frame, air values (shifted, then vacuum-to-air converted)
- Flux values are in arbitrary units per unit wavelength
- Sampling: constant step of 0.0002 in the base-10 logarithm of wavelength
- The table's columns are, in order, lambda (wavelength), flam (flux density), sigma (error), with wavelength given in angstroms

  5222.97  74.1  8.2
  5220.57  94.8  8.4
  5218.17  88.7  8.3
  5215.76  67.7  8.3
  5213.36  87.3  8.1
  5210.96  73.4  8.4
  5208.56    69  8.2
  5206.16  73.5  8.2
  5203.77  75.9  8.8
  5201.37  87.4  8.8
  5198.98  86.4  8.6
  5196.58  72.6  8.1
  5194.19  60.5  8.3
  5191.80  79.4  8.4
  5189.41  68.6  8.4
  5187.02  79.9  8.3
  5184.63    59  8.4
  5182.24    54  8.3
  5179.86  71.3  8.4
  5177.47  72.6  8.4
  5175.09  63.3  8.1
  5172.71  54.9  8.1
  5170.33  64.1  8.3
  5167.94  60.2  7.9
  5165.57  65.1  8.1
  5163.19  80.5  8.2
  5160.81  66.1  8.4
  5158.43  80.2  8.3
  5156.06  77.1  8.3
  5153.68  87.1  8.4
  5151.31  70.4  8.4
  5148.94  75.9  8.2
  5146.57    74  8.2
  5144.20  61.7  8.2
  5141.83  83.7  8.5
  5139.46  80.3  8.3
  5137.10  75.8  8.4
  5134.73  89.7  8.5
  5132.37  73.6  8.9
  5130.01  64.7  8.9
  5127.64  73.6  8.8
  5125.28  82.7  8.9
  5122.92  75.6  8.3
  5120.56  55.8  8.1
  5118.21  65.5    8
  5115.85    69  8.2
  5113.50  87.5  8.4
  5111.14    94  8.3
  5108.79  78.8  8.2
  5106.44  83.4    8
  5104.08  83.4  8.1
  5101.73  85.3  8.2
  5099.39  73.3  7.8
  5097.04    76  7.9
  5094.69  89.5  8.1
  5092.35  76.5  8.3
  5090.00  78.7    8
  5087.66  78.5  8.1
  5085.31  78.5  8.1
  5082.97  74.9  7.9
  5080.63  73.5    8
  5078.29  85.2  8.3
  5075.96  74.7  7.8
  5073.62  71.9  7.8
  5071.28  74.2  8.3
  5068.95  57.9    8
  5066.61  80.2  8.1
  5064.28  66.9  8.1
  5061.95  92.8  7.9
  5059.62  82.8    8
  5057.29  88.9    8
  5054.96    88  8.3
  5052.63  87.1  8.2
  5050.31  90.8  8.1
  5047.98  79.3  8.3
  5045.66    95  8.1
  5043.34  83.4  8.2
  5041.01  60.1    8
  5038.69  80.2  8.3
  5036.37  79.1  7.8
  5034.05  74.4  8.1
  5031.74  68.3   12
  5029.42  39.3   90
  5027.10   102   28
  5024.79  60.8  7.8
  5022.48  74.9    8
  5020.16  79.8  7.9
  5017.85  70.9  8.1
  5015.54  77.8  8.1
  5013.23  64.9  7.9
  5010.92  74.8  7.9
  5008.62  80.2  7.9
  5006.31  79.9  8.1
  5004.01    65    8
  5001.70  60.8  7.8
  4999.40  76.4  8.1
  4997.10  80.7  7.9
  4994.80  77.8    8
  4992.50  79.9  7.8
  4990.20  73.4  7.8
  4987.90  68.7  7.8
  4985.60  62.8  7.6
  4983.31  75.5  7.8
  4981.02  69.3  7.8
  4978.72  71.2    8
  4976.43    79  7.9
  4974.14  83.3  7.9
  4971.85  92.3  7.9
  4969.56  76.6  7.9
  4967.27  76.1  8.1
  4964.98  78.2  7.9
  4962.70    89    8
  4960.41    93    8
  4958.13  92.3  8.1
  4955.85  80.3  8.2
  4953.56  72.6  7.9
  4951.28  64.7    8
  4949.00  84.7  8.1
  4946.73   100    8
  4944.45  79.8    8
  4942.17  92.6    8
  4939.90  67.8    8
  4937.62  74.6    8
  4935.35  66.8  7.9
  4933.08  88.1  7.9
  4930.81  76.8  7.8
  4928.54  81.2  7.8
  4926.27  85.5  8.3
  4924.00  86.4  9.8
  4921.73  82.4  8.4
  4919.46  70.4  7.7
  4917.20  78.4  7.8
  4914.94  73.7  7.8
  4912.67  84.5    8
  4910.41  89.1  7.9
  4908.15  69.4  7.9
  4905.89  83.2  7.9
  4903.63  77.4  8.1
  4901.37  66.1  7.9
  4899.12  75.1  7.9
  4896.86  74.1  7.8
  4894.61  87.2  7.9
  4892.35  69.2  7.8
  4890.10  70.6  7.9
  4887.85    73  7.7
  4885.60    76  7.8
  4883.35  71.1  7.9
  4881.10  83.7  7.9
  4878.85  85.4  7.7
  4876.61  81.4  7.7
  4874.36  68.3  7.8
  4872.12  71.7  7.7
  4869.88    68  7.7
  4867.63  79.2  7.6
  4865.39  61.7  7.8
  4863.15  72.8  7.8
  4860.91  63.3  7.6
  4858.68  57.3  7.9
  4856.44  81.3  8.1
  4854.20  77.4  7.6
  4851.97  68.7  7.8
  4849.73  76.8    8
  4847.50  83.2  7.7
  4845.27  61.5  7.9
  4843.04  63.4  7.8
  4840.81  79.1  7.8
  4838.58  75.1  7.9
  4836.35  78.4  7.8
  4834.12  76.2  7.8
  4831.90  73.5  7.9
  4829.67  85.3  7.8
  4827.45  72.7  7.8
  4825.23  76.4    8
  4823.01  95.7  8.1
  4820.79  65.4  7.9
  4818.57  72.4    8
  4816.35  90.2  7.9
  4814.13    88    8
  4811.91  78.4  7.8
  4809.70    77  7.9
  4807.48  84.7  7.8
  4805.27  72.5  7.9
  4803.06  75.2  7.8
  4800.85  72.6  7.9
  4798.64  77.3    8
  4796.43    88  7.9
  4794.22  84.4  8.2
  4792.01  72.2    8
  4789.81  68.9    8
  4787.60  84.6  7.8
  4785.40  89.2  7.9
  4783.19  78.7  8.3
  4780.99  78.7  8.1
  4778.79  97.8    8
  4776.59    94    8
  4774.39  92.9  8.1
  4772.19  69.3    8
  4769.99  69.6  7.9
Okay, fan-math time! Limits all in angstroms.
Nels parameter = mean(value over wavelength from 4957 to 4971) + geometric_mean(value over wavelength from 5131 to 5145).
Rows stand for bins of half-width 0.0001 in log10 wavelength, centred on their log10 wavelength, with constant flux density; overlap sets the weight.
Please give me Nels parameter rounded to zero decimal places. 161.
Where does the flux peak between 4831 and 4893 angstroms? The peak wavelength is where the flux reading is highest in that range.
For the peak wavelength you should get 4878.85 angstroms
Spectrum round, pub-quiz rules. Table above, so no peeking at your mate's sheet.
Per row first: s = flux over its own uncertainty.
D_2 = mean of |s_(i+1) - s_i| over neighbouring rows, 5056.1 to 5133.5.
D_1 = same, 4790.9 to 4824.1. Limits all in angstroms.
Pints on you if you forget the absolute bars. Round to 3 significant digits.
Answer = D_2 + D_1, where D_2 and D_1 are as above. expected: 2.17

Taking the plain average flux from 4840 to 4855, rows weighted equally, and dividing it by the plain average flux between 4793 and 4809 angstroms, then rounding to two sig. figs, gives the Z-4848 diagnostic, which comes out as 0.92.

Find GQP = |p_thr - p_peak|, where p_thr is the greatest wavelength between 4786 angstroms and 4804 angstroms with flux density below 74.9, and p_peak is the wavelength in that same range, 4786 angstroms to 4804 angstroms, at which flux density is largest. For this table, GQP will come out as 4.4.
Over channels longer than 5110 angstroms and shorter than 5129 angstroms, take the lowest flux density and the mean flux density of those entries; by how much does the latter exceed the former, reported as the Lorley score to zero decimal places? 20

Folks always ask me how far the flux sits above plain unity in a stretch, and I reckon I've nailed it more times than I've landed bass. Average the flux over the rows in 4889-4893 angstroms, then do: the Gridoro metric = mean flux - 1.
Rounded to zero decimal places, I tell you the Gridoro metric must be 69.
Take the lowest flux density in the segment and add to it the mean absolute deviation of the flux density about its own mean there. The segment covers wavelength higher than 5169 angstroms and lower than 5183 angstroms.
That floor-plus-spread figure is 60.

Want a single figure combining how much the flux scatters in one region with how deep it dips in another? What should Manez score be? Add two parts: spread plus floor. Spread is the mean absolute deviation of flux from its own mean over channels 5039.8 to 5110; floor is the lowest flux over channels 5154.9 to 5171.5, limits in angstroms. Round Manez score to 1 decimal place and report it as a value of 66.9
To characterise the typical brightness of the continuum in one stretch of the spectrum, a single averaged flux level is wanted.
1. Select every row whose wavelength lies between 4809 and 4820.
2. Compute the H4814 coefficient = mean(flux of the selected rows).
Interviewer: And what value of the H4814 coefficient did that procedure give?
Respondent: 81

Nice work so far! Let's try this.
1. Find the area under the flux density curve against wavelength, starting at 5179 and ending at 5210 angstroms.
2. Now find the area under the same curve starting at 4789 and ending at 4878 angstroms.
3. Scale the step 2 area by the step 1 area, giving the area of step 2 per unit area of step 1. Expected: 3.0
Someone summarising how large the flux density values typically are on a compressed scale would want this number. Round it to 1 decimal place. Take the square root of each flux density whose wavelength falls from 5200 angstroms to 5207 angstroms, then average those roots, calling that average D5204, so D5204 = 8.9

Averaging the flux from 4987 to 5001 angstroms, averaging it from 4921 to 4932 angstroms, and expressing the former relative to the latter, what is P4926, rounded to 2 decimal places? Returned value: 0.92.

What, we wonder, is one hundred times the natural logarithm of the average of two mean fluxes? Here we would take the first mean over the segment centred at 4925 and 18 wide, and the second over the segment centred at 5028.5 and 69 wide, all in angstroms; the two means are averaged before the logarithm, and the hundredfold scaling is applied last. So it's 437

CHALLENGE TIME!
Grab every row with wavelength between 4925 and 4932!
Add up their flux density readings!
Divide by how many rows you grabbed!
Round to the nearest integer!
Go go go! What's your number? 81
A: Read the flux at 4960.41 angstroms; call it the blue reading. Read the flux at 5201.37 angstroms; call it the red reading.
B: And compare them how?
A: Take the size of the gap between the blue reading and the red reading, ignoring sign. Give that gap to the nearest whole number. 6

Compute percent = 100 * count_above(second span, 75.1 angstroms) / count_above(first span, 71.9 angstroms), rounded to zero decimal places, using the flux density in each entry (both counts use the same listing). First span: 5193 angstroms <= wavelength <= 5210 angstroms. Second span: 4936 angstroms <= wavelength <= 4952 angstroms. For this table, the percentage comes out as 80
